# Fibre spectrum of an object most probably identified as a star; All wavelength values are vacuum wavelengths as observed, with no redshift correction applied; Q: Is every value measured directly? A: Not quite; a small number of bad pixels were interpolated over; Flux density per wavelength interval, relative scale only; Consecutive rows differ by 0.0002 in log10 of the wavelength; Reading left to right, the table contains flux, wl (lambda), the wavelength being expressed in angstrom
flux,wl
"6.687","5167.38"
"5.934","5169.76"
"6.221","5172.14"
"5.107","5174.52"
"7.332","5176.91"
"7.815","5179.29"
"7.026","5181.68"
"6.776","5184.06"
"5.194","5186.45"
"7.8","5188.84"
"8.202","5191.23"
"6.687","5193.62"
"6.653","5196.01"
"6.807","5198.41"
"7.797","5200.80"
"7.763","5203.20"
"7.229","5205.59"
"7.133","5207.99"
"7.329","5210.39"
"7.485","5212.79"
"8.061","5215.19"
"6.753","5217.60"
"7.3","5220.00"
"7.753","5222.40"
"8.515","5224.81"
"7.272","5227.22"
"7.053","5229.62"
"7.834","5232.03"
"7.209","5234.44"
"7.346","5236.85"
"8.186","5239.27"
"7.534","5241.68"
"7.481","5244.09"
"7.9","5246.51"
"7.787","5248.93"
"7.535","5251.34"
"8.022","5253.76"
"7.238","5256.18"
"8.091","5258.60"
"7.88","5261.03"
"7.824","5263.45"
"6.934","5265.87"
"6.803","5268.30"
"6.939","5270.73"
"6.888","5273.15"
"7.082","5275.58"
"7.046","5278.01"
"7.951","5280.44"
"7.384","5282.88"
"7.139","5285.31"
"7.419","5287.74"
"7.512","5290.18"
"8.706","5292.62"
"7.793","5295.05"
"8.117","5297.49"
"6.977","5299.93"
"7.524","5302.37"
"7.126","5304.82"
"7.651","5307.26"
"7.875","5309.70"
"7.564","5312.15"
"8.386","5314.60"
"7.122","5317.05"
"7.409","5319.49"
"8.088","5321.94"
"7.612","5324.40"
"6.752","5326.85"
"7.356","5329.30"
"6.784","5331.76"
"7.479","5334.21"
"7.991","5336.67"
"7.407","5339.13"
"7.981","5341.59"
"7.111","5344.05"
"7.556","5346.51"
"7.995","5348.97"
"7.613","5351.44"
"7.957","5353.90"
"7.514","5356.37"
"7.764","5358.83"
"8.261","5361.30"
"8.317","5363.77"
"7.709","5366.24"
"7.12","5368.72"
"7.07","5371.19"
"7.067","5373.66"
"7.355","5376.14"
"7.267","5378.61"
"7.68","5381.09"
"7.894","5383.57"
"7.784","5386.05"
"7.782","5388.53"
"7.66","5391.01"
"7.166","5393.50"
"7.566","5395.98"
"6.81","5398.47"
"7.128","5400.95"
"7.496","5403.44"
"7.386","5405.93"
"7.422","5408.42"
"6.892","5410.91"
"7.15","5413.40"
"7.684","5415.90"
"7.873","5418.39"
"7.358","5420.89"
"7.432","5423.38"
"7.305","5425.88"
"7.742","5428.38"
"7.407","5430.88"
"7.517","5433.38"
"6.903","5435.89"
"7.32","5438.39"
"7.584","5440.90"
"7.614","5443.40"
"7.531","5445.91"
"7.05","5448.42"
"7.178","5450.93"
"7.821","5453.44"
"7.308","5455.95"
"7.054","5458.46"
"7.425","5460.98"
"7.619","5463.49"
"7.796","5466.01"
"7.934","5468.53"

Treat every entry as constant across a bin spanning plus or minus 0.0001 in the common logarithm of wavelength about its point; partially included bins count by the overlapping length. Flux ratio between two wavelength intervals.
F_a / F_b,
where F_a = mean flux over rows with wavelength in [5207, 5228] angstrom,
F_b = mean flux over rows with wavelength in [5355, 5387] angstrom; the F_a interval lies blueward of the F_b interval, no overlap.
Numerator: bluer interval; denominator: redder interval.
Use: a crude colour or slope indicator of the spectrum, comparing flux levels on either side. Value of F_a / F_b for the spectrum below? 0.99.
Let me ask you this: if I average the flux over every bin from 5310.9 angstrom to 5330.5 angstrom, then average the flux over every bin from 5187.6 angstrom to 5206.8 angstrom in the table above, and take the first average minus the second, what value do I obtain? 0.17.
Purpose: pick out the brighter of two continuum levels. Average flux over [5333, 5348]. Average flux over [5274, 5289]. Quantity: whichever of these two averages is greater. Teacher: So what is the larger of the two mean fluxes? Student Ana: 7.59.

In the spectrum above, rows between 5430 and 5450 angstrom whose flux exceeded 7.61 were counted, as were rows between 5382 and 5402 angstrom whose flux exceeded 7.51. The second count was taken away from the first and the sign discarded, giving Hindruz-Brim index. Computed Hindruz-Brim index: 4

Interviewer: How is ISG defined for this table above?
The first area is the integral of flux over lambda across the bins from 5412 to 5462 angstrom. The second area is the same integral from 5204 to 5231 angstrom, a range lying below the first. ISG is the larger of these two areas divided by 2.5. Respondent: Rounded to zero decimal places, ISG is 148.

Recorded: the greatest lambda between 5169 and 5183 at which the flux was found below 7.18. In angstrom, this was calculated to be 5181.68 angstrom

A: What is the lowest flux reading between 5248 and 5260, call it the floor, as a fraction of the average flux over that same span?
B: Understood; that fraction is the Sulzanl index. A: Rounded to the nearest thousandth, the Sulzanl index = 0.936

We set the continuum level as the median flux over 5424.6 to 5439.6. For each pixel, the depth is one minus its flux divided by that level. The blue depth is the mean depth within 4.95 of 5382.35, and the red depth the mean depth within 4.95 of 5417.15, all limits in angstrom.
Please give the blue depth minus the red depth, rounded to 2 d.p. -0.02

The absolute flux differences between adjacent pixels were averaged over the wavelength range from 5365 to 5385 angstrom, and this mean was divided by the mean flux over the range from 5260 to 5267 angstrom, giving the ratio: 0.031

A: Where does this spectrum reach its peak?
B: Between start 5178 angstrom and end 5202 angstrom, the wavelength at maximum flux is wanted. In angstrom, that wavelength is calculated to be 5191.23 angstrom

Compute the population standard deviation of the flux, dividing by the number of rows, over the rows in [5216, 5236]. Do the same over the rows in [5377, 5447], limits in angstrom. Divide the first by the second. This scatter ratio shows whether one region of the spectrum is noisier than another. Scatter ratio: 1.8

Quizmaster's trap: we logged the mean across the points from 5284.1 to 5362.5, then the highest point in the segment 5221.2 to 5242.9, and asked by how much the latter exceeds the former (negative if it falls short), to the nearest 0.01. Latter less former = 0.90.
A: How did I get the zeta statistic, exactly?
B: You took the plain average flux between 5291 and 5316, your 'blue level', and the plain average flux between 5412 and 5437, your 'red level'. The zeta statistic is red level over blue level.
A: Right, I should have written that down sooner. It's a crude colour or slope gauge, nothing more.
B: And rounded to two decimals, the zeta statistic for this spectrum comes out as 0.96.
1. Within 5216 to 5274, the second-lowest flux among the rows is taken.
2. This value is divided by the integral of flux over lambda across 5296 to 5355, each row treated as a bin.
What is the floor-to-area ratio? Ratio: 0.0153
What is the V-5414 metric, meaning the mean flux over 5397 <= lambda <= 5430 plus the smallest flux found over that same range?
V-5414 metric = 14.2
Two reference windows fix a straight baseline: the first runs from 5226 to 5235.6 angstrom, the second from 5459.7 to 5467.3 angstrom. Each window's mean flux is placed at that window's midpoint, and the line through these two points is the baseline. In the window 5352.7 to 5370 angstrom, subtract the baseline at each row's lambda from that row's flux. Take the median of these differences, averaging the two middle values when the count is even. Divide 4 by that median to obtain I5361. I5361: 15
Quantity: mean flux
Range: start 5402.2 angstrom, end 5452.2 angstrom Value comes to 7.39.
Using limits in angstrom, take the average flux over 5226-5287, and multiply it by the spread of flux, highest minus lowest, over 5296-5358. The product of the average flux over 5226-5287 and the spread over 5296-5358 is 12.2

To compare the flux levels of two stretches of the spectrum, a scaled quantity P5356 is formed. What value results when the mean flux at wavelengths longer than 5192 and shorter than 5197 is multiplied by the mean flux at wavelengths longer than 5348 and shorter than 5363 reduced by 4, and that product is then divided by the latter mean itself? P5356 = 3.3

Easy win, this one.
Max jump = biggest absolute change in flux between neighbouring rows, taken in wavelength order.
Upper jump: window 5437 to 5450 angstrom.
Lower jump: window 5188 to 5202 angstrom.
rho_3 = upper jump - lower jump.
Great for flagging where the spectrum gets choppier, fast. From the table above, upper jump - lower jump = -1.0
